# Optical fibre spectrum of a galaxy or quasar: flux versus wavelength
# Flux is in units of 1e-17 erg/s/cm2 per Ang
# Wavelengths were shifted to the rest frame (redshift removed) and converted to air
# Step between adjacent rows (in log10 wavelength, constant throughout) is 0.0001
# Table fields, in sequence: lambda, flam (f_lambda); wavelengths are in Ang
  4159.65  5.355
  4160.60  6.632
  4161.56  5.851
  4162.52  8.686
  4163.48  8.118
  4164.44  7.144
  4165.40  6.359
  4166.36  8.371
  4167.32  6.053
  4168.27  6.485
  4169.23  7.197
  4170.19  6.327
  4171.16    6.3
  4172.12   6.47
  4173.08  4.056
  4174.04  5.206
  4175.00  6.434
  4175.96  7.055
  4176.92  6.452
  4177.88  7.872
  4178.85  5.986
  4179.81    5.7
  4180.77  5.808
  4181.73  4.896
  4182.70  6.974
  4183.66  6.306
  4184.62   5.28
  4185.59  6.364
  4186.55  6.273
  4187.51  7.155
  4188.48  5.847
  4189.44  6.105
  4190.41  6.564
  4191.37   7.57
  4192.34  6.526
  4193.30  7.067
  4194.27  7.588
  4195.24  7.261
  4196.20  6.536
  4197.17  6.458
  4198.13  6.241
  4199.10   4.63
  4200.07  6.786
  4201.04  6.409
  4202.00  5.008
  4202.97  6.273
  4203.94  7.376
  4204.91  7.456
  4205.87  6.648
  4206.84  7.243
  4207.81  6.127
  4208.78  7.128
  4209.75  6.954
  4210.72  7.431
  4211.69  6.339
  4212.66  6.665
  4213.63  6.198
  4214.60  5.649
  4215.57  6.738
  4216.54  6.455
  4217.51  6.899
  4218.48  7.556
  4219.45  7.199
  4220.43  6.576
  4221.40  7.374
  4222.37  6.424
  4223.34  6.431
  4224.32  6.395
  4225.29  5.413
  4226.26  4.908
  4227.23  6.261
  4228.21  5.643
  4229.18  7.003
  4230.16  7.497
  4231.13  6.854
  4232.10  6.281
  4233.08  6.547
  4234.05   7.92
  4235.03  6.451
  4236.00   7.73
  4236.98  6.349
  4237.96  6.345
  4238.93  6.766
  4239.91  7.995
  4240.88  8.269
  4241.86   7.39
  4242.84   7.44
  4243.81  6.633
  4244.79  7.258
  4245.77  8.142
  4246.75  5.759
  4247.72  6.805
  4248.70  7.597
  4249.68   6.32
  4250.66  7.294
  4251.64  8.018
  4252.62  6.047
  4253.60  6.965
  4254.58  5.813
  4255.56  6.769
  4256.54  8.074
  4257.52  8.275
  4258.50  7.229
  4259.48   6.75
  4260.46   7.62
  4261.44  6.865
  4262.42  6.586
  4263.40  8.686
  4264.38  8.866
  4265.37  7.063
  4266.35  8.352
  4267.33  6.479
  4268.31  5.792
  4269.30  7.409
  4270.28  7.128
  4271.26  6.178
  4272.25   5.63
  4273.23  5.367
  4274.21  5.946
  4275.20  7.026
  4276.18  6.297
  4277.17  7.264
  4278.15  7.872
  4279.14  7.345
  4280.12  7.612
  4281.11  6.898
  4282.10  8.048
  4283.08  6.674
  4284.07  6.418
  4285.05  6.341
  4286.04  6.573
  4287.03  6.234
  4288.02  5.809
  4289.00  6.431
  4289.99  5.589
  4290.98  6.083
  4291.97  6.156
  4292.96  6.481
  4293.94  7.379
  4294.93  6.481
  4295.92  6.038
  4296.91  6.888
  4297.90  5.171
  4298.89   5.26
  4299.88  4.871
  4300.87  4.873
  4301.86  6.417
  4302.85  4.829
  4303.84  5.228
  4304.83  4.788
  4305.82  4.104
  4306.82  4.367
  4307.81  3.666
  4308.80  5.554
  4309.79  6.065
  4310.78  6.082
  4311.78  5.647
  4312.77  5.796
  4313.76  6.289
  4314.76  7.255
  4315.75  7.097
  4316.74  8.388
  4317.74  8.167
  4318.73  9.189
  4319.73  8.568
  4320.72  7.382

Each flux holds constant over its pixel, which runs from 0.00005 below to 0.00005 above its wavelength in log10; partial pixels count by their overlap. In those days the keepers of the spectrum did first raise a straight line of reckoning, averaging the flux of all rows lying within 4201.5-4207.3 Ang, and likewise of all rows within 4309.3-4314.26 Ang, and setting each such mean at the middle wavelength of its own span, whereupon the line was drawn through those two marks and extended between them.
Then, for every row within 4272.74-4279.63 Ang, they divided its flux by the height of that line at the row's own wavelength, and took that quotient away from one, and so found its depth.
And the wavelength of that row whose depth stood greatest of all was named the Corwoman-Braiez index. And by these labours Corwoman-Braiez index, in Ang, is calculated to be 4273.23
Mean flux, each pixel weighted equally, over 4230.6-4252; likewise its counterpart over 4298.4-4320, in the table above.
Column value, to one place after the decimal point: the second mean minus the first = -1.1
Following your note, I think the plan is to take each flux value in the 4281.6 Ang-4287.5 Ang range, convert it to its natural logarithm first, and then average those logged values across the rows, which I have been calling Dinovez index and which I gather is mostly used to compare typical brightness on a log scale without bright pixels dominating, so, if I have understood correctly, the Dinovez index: 1.90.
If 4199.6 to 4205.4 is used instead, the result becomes 1.87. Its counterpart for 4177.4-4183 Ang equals 1.81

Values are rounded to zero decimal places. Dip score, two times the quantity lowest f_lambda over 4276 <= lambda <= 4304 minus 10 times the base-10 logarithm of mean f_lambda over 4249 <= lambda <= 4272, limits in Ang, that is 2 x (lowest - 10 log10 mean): -7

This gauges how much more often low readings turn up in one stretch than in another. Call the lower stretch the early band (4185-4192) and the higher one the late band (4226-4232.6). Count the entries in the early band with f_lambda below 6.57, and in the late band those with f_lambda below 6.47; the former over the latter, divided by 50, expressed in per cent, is 2.5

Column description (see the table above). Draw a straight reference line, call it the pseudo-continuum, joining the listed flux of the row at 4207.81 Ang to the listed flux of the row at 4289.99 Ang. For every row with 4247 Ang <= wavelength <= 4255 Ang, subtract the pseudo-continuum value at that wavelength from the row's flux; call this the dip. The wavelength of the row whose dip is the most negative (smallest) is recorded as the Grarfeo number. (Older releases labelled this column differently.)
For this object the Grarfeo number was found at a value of 4254.58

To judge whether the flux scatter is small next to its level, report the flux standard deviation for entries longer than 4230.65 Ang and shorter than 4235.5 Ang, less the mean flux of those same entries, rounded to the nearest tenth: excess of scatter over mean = -6.2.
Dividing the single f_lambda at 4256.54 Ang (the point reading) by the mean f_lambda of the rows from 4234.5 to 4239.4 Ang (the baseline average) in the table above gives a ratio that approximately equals 1.20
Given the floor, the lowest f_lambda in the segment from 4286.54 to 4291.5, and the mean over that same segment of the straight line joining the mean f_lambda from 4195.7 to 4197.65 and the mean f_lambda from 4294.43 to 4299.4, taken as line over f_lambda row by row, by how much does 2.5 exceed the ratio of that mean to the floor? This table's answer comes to 2.32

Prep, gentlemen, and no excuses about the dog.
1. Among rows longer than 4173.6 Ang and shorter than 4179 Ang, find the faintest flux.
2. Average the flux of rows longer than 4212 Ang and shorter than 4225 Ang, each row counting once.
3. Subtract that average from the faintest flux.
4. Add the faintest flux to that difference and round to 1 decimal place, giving 3.8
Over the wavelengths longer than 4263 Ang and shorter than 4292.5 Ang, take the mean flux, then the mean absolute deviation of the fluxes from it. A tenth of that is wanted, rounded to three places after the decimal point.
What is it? 0.076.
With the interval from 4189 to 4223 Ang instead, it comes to 0.051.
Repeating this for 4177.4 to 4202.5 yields 0.063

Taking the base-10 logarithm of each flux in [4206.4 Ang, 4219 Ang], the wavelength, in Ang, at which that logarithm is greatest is 4218.48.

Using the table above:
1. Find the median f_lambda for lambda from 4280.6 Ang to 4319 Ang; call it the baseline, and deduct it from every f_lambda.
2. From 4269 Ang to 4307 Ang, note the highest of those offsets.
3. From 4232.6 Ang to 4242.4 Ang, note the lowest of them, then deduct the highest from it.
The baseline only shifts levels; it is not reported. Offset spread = -1.7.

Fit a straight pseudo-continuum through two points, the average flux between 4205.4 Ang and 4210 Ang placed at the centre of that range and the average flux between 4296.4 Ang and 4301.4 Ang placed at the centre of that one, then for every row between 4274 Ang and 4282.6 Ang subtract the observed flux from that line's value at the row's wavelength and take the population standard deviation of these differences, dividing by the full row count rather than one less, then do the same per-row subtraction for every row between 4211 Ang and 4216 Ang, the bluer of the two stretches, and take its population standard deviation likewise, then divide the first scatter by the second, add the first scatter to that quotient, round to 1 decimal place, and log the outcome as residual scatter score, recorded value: 2.4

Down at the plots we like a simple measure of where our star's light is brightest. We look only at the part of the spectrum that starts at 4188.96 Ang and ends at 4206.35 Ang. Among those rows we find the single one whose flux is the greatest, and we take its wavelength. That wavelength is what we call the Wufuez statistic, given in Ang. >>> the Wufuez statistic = 4194.27 Ang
